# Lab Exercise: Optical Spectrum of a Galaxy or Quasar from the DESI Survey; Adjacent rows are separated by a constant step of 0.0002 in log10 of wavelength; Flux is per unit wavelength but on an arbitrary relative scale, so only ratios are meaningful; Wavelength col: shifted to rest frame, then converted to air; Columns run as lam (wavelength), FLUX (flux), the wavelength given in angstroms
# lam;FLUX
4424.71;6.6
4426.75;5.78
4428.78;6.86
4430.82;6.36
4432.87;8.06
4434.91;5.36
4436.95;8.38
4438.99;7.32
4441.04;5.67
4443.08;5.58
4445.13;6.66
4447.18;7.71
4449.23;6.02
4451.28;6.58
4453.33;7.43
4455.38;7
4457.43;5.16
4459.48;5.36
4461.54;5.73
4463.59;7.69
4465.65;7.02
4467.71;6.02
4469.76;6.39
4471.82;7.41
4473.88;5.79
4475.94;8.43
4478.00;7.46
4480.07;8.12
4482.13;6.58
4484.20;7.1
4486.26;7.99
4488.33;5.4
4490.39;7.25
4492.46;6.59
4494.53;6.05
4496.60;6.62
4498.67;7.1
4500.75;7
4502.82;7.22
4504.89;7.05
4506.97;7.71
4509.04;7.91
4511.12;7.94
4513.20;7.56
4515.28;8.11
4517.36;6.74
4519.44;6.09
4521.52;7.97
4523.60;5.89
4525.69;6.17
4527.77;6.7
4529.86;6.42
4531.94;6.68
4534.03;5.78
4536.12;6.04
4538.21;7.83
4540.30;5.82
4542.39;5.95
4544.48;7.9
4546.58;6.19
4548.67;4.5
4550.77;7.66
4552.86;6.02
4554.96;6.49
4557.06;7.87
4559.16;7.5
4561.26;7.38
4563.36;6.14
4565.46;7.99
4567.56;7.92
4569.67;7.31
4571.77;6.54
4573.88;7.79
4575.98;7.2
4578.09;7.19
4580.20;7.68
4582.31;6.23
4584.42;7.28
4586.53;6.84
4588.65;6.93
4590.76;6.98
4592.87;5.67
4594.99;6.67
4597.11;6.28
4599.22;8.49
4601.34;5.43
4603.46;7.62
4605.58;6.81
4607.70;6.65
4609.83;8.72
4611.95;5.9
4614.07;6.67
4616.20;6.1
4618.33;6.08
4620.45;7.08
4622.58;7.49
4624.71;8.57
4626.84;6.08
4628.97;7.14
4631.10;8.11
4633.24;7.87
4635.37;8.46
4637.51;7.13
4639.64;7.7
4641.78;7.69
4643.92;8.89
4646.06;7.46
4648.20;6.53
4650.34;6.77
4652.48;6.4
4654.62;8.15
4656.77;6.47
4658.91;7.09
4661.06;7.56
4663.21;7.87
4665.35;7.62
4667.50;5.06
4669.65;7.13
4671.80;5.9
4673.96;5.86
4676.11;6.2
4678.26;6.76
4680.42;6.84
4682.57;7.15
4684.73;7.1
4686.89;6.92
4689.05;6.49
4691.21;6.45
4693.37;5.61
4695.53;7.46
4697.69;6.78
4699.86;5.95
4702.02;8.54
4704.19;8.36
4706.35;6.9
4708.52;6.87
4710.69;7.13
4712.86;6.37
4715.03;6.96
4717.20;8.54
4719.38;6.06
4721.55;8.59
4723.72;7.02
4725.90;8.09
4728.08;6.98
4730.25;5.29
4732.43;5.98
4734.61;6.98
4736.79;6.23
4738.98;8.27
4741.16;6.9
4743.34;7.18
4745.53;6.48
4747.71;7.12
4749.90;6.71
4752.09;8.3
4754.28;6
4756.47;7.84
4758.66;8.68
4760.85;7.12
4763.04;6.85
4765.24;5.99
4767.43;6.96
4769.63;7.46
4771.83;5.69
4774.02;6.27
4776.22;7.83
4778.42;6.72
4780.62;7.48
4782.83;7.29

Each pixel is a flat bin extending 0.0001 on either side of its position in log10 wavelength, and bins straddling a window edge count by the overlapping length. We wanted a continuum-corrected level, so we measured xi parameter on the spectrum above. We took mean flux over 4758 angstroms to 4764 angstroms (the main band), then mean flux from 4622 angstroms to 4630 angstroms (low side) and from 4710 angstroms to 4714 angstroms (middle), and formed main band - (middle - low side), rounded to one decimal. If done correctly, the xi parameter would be 8.1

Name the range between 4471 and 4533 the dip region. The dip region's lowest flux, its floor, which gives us 5.4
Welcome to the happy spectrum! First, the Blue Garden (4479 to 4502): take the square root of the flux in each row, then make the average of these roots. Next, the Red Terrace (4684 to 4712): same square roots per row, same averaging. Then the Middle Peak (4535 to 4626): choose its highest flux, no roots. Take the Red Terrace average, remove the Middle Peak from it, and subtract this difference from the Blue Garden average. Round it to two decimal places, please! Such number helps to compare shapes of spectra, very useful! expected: 8.71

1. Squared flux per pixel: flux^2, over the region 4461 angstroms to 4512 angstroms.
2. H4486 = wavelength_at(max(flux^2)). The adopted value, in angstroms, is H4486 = 4475.94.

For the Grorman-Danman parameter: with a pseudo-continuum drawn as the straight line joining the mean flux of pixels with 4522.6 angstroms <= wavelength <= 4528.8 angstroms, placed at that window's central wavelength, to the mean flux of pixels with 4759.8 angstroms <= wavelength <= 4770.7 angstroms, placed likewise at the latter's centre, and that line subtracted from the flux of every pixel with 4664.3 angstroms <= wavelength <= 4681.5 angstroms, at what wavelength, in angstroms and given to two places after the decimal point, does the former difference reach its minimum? 4667.50 angstroms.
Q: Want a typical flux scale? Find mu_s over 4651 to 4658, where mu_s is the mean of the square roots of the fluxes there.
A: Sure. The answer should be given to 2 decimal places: 2.64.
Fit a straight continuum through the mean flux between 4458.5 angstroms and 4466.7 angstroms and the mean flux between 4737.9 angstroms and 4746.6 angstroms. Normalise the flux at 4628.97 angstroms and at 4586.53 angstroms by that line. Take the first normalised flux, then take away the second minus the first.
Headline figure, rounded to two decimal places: 1.06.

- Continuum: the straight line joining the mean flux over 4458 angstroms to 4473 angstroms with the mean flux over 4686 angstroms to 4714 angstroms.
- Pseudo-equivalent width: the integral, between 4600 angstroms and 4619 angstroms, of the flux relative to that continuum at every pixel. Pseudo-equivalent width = 19 angstroms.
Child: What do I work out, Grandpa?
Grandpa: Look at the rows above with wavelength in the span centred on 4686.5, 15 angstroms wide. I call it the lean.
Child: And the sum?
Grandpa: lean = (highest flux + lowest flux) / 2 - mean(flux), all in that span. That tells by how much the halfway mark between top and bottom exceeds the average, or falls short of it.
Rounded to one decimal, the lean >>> -0.3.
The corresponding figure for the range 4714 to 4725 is -0.1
